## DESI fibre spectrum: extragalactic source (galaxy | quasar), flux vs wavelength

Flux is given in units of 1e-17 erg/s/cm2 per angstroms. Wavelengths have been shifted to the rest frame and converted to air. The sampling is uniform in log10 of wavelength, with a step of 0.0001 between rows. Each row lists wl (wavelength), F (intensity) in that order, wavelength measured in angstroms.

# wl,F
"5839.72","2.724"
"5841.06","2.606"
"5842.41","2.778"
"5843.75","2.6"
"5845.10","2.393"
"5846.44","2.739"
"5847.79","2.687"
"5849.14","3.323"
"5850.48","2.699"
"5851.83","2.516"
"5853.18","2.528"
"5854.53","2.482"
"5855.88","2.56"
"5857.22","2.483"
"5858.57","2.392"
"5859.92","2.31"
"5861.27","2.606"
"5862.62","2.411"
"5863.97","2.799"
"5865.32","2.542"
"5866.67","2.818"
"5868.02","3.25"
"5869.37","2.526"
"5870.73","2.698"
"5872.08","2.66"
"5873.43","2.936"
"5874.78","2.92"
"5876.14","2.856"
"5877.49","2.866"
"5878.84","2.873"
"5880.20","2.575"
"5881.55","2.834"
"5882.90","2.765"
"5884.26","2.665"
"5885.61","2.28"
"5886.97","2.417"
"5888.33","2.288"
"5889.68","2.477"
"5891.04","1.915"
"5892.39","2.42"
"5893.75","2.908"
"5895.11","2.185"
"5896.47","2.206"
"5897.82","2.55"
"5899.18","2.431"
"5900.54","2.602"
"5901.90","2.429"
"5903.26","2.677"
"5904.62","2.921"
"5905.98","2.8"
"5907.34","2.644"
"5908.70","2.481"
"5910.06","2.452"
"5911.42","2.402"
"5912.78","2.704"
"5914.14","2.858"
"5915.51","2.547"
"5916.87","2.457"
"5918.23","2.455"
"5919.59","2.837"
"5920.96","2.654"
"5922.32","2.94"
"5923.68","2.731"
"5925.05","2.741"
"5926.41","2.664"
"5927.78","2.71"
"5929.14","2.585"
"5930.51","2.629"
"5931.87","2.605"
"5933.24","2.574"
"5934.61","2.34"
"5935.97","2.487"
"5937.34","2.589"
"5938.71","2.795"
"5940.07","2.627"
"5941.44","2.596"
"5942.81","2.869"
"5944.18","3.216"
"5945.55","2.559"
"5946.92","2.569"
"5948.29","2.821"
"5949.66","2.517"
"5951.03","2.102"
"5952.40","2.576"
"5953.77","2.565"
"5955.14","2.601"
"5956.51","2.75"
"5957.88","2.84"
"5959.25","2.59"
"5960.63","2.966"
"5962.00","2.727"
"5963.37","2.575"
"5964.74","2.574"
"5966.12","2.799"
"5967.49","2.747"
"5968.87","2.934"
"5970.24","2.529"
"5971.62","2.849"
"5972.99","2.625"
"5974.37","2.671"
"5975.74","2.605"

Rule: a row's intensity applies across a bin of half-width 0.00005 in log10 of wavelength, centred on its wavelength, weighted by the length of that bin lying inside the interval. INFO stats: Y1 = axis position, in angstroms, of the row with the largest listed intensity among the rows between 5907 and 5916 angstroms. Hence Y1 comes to 5914.14 angstroms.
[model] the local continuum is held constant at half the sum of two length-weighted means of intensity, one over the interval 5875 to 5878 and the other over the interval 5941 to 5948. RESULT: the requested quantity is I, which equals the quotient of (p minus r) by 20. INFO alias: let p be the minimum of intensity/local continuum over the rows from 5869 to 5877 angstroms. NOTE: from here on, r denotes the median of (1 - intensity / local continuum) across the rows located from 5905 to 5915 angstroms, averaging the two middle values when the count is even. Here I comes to 0.0418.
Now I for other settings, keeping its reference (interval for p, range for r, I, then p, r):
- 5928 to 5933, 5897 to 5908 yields 0.0424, 0.92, 0.069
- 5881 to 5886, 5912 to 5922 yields 0.0376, 0.81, 0.058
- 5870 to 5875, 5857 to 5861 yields 0.0397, 0.94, 0.151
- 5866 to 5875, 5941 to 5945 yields 0.0457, 0.90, -0.018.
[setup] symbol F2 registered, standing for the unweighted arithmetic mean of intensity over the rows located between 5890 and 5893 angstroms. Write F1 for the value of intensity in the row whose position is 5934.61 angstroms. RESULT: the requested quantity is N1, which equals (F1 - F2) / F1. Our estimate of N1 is 0.07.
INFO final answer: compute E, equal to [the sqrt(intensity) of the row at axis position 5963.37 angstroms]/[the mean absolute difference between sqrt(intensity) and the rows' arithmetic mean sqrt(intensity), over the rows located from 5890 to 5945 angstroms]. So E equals 30.2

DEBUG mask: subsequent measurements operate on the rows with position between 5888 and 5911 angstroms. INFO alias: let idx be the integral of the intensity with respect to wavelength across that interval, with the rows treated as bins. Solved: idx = 57.4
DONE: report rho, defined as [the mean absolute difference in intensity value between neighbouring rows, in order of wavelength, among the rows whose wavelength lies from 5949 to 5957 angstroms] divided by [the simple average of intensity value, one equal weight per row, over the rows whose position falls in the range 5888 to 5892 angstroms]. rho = 0.10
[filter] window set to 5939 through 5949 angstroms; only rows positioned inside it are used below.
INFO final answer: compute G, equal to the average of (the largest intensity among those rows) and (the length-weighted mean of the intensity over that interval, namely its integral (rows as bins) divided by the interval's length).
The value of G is 2.98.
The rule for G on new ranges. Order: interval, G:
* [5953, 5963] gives 2.84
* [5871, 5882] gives 2.87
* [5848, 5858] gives 2.99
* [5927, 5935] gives 2.65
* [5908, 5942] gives 2.78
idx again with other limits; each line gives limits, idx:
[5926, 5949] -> 61.2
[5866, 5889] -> 62.5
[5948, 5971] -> 61.1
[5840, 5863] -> 59.8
